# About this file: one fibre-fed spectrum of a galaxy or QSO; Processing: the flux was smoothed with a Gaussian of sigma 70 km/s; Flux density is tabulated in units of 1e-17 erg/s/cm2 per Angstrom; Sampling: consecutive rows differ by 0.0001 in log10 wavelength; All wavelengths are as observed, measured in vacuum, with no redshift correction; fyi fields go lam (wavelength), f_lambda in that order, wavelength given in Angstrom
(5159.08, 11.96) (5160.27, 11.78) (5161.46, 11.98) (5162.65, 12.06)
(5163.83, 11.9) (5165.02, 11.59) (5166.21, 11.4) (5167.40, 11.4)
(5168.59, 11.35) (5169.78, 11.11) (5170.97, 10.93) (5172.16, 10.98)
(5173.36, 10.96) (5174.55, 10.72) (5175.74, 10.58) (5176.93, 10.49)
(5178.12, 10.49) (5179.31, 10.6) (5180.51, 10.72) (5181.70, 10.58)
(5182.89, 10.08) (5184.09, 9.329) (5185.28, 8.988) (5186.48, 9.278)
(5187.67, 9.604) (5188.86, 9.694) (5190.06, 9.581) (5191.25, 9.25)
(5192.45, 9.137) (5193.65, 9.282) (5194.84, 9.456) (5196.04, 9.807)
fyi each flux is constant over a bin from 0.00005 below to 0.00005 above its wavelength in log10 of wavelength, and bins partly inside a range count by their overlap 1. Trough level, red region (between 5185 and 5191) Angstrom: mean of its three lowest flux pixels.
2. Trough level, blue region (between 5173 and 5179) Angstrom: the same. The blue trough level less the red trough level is 1.2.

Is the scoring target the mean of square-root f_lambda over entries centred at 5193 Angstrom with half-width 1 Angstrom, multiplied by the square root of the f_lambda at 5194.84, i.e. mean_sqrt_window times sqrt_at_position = 9.3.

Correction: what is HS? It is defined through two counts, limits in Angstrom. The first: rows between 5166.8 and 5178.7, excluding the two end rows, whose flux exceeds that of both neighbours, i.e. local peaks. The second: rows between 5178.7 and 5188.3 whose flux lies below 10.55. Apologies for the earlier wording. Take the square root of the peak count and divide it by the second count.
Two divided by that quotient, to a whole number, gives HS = 10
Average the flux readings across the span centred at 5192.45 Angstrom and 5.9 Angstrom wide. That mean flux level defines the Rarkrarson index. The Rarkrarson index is 9.3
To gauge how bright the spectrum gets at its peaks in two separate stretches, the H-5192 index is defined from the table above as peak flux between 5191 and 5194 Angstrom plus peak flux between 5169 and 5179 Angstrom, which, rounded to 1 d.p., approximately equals 20.4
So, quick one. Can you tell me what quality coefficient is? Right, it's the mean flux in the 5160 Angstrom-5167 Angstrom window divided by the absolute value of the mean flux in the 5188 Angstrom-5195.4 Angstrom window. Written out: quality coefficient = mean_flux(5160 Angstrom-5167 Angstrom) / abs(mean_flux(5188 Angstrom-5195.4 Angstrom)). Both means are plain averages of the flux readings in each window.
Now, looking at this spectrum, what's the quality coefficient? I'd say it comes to 1.25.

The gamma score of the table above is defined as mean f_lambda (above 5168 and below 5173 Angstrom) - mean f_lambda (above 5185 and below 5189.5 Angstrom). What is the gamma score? 1.7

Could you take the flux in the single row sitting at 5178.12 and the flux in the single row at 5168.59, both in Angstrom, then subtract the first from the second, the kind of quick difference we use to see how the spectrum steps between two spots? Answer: 0.9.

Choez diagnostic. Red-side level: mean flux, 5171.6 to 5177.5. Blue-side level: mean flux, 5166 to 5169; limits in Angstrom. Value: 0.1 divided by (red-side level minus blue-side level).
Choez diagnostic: -0.16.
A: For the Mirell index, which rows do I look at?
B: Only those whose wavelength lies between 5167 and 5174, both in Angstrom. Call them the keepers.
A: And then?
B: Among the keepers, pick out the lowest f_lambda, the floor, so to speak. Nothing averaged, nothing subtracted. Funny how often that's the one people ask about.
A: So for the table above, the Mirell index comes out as 10.93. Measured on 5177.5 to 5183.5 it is 10.08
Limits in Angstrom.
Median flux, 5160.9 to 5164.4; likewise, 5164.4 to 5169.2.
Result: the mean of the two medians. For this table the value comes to 11.7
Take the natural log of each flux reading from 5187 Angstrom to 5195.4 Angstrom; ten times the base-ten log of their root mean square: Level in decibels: 3.51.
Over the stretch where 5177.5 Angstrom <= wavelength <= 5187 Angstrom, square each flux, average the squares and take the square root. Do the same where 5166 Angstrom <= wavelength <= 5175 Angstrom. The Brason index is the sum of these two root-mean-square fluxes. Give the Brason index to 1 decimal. 21.1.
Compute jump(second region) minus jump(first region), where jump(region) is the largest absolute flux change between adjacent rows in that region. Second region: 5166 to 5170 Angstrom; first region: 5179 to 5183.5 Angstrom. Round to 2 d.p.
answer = -0.26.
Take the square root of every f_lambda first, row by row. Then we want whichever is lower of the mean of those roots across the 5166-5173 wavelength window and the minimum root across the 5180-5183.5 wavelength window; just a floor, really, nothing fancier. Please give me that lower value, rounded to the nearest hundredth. 3.17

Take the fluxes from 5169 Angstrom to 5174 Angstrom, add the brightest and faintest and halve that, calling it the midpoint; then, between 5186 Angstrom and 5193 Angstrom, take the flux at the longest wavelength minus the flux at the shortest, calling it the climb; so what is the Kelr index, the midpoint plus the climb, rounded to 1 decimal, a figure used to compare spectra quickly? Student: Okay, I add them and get 10.9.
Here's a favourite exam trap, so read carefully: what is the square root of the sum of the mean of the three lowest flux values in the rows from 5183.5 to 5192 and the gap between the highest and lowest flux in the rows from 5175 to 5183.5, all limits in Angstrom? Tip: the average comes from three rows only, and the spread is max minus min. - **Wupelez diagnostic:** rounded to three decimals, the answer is 3.132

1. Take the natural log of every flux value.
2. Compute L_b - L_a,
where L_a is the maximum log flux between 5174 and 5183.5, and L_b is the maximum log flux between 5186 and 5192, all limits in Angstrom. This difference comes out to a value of -0.101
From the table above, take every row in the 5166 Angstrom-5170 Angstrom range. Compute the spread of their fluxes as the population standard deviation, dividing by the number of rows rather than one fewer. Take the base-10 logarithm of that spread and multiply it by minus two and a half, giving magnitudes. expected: 2.30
